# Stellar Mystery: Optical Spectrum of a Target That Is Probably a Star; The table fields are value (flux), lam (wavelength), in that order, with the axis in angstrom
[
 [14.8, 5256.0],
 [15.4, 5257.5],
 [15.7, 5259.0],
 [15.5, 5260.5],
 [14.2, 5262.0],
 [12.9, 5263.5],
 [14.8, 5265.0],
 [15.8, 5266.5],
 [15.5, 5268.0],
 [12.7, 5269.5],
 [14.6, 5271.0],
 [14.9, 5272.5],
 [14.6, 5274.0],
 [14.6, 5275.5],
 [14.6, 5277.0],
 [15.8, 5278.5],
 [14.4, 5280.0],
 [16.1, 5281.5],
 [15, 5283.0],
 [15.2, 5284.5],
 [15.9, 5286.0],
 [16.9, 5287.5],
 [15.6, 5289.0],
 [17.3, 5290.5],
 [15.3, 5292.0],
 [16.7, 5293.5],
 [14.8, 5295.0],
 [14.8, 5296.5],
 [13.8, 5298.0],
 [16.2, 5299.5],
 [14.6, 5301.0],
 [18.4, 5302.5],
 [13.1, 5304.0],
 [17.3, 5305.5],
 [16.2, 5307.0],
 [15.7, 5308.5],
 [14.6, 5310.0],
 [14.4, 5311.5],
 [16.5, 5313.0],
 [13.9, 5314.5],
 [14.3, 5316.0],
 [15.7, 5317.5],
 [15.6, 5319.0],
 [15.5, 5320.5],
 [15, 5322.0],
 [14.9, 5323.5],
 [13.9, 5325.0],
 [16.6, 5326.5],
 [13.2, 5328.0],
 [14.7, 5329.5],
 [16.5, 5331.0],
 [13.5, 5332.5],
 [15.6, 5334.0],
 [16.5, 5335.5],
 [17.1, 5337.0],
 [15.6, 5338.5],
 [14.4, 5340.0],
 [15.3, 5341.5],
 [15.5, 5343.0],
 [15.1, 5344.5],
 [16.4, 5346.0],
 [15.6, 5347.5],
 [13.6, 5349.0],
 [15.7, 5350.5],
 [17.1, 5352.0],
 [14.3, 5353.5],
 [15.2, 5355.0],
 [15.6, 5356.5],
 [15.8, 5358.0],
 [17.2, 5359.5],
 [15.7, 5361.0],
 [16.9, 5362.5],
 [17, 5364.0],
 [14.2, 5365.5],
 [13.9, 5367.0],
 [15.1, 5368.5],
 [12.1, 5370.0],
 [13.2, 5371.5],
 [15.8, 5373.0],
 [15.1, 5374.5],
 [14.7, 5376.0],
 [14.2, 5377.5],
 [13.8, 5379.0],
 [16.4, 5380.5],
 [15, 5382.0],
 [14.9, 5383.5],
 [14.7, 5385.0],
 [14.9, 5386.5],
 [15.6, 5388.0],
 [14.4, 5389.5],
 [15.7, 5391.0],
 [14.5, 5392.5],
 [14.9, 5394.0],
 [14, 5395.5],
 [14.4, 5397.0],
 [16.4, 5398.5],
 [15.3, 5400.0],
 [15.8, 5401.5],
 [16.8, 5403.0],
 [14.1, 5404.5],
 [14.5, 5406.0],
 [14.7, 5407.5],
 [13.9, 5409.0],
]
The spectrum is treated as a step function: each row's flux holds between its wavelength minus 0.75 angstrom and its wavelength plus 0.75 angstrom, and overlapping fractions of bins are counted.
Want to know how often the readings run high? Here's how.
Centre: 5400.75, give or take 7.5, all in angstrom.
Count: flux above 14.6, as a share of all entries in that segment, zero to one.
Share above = 0.60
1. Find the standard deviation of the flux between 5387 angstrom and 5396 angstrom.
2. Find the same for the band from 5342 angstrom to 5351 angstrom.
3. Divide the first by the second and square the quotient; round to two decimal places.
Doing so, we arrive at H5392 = 0.53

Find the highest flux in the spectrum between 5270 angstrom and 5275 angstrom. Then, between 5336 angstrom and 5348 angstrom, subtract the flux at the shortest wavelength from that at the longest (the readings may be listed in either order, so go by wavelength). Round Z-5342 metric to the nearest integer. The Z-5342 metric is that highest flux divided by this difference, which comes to -10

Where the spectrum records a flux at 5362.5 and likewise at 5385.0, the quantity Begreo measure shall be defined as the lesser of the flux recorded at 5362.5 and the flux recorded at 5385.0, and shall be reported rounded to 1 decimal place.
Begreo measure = 14.7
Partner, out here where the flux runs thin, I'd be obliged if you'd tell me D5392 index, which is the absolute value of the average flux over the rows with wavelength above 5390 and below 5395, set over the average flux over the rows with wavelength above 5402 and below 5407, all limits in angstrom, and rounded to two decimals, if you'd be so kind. 0.99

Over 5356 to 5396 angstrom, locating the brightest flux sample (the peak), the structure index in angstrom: 5359.5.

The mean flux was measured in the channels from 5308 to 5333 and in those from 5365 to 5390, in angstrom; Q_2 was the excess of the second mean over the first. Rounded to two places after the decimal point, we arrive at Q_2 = -0.38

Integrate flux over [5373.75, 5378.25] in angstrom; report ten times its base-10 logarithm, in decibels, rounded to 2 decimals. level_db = 18.20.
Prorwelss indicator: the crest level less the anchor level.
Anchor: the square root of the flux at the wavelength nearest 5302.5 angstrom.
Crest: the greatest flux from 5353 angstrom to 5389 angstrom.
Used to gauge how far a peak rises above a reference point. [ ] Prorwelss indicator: 12.9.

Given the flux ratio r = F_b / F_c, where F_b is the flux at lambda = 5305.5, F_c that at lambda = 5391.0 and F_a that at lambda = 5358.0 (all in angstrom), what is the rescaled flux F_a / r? 14.3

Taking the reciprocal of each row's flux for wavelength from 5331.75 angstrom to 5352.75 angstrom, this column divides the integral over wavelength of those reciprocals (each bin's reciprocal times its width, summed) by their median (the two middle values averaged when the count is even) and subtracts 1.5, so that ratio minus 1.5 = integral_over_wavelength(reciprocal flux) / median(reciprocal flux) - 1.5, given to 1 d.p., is 19.7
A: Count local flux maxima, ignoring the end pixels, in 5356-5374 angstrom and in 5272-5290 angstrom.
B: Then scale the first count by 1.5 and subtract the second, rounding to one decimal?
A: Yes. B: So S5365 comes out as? 1.5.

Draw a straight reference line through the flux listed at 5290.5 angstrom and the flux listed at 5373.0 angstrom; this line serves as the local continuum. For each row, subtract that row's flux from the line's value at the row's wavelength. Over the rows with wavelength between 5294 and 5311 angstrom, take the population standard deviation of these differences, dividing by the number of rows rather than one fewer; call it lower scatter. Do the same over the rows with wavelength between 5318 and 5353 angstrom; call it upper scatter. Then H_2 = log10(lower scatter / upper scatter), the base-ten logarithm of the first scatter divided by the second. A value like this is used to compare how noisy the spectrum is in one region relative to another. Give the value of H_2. 0.12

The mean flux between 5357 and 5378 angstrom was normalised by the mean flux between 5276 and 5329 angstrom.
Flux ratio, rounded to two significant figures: 0.98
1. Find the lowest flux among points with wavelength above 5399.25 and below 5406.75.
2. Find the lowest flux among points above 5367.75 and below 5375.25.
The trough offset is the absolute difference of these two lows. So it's 2.0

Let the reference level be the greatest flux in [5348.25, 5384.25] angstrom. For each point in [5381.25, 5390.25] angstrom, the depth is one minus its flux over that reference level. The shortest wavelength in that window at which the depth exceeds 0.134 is 5385.0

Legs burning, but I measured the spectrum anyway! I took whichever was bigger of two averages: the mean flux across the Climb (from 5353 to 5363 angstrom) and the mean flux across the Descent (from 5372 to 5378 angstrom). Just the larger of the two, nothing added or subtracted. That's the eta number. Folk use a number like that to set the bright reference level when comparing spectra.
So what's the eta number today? 15.8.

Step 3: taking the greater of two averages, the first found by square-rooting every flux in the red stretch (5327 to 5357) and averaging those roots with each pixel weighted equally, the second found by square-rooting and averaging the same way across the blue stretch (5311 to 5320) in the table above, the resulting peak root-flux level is 3.91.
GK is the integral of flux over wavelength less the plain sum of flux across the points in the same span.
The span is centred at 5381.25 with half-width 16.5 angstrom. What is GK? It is 161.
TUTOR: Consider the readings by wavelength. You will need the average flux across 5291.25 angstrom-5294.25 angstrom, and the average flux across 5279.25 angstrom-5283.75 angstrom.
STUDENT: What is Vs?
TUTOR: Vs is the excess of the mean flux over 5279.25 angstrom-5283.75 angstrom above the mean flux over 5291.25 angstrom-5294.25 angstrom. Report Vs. -0.83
